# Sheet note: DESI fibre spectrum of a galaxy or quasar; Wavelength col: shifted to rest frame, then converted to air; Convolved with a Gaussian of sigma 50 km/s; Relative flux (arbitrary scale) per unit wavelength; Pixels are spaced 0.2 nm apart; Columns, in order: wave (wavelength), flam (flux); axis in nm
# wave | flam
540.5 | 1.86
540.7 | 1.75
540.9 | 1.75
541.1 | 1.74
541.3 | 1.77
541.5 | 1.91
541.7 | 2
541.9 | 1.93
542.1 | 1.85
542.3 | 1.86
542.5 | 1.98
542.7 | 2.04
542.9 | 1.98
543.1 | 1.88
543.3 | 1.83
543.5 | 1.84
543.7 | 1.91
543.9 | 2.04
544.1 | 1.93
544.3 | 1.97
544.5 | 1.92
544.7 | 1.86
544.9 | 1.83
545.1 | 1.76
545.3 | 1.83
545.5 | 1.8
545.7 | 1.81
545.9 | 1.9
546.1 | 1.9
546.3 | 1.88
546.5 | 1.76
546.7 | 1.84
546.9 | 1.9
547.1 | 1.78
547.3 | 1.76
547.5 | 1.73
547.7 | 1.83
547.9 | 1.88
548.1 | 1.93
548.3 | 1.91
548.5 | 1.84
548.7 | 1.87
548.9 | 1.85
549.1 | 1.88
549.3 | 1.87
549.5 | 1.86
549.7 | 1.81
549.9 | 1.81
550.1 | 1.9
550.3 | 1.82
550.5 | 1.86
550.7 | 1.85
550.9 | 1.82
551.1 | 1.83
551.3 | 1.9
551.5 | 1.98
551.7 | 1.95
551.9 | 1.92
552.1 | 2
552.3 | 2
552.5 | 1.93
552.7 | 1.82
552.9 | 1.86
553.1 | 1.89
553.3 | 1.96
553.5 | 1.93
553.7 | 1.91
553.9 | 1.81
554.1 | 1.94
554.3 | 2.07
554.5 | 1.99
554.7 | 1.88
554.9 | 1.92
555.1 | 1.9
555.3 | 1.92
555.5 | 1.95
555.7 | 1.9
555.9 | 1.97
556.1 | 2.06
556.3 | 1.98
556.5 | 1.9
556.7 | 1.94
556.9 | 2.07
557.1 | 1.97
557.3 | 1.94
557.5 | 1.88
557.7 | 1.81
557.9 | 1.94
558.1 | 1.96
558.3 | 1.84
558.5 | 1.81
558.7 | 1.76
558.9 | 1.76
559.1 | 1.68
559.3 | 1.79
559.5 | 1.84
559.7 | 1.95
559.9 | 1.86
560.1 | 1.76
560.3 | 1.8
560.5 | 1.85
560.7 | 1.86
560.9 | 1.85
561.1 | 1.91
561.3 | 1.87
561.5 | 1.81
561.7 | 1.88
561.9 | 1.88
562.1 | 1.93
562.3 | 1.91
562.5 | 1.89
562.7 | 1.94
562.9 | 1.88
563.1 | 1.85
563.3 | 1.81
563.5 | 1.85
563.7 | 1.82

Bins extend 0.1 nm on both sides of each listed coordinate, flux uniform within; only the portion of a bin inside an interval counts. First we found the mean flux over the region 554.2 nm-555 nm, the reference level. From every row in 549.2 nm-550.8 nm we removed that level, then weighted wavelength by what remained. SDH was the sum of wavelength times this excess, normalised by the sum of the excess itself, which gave 550.00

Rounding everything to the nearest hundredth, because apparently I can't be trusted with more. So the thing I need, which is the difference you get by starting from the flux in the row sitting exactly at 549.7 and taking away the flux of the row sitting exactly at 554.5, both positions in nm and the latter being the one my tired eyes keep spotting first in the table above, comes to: -0.18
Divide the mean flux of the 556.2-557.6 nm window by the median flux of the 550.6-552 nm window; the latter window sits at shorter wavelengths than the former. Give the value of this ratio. 1.03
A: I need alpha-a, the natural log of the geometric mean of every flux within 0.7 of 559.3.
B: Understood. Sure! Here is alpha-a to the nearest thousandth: 0.590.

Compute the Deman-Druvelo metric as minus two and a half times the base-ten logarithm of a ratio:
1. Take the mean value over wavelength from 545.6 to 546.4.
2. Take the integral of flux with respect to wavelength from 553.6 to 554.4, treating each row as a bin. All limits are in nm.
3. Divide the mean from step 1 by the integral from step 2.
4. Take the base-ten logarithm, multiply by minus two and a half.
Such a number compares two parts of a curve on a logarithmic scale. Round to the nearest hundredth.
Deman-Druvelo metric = -0.21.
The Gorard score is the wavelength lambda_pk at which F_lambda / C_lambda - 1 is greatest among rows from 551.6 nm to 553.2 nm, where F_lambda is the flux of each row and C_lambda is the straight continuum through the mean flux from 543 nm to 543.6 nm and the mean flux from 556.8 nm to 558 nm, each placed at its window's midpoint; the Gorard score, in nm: 552.1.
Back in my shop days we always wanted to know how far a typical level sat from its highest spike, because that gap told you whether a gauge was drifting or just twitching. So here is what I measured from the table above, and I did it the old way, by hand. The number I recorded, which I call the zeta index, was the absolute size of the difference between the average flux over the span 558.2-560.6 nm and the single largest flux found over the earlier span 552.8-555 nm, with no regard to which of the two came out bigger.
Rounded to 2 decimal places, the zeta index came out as 0.26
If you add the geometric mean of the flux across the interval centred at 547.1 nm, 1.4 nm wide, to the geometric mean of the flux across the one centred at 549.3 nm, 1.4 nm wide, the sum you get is 3.65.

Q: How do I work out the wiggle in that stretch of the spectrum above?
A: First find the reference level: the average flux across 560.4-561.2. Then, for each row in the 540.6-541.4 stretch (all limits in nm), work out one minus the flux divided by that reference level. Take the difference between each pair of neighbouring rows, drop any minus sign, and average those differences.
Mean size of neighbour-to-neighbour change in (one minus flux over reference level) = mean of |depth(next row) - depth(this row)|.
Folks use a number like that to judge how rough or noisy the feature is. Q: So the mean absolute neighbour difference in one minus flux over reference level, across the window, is 0.007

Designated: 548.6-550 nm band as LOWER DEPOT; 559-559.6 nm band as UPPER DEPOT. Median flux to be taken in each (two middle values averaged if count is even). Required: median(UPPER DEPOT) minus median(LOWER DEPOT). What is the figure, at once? -0.07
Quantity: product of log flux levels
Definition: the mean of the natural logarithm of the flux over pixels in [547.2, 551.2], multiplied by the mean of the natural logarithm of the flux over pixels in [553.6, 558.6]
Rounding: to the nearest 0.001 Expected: 0.402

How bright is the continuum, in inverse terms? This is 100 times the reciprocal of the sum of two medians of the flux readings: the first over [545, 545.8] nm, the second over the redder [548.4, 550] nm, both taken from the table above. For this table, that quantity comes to 27.3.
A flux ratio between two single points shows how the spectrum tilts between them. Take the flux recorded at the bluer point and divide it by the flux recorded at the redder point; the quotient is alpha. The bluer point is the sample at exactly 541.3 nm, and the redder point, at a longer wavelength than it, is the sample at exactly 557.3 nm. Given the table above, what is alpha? 0.91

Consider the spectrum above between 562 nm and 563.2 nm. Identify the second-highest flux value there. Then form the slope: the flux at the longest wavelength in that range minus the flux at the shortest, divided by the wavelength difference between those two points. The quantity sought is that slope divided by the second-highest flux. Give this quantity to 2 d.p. -0.04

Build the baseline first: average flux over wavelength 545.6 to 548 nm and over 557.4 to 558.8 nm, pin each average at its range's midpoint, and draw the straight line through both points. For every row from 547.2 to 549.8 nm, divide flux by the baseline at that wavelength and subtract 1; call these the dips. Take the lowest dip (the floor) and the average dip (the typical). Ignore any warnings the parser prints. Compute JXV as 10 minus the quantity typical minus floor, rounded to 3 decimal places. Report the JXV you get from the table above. 9.937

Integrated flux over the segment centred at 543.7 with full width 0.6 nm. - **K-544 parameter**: 1.16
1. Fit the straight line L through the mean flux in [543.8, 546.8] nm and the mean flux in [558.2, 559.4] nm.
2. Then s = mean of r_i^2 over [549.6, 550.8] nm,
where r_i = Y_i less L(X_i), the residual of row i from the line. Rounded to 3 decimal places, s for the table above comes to 0.001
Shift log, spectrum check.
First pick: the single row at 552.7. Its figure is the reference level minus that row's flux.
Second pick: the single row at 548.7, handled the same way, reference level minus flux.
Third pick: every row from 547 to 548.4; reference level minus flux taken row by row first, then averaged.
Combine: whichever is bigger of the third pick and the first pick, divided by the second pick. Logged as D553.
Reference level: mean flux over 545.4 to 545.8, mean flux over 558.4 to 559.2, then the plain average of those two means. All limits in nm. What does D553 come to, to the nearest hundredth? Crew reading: 0.45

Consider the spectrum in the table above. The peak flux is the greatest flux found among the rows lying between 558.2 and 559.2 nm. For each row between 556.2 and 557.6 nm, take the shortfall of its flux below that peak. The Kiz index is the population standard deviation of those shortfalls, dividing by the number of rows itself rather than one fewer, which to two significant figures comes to 0.058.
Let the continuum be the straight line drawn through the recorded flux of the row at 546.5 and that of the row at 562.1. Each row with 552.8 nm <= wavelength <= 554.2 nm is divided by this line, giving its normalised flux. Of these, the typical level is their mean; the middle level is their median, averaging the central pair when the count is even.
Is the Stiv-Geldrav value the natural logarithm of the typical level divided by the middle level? -0.004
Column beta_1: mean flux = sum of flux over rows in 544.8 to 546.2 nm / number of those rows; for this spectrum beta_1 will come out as 1.83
